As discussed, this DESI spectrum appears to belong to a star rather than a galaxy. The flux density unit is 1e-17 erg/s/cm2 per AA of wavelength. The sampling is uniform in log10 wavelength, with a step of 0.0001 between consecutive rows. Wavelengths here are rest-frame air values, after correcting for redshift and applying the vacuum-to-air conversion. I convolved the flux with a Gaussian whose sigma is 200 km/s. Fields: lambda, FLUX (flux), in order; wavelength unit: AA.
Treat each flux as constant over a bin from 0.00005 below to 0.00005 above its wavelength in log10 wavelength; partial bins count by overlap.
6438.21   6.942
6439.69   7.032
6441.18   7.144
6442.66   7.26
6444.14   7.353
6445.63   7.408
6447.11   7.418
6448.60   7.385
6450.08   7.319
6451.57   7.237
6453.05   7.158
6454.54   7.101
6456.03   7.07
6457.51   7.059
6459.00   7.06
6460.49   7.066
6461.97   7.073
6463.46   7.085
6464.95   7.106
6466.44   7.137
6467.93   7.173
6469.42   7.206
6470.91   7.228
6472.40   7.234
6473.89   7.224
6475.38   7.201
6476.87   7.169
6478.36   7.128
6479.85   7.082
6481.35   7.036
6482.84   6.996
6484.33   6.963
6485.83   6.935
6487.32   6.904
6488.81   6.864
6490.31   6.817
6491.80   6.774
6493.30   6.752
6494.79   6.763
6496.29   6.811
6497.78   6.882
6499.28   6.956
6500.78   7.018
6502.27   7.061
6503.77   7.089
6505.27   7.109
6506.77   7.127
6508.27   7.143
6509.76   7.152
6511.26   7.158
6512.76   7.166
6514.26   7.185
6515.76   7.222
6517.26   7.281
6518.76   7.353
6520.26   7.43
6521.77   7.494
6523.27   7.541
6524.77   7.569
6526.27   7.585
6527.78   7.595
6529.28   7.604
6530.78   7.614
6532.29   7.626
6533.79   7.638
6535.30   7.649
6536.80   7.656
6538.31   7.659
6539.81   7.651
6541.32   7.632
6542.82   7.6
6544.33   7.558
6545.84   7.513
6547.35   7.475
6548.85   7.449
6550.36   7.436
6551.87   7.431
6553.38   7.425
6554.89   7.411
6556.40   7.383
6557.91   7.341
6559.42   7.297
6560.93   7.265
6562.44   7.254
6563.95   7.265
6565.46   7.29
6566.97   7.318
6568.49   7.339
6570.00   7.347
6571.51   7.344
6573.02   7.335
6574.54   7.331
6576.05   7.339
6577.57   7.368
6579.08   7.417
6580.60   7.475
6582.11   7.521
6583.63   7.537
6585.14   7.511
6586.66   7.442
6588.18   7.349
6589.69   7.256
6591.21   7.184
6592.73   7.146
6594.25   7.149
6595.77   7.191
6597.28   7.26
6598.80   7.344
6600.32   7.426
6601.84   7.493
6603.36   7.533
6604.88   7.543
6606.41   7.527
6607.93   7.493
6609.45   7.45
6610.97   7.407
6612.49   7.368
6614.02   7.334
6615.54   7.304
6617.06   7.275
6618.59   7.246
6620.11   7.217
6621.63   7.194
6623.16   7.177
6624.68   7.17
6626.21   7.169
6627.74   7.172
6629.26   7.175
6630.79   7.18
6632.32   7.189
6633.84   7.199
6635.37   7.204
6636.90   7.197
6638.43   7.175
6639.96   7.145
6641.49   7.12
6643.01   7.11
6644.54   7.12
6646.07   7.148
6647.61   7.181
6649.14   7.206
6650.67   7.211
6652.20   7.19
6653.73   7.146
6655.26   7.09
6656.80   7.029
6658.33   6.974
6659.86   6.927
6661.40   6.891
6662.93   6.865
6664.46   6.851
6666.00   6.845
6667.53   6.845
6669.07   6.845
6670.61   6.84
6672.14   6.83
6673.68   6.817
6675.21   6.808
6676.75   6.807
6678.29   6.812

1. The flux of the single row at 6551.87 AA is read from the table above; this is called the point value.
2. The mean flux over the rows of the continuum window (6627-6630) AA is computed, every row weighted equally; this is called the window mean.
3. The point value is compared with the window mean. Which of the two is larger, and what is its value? 7.43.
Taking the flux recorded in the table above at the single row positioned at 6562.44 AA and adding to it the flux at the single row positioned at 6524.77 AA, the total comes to 14.8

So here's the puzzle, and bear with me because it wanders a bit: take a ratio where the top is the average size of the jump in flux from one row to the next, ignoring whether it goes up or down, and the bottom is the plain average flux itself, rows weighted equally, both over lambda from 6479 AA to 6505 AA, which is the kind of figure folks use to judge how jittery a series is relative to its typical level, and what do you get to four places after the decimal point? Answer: 0.0060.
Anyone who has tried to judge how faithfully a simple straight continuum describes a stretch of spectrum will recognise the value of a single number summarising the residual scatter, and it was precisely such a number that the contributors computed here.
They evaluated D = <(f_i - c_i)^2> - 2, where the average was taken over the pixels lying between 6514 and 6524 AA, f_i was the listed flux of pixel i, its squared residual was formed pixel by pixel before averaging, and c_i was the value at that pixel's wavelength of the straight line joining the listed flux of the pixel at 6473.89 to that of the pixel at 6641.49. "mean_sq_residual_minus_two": -1.96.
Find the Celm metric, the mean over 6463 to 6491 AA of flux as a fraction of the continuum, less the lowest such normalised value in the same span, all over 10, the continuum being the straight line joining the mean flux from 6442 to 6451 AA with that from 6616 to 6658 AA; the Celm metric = 0.0034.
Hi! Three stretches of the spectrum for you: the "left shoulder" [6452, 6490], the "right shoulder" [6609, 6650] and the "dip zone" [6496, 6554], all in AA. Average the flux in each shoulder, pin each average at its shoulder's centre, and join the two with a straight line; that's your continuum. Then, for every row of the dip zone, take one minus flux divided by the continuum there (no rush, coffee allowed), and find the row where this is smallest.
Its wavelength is 6538.31 AA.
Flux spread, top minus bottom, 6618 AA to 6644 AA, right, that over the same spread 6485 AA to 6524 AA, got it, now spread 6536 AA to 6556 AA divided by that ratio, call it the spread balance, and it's 1.4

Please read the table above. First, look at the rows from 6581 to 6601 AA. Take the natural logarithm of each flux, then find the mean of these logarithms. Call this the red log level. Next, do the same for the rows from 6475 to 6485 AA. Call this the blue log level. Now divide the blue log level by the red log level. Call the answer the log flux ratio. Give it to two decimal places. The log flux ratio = 0.98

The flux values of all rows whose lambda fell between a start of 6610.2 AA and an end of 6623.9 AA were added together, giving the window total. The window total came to 65.5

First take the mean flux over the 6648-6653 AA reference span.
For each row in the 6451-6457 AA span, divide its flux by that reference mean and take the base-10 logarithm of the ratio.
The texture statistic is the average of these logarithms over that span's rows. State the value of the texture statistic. -0.004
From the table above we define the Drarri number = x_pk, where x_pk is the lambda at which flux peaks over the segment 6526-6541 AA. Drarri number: 6538.31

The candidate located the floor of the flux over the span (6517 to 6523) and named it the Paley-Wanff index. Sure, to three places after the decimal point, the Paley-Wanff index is 7.281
